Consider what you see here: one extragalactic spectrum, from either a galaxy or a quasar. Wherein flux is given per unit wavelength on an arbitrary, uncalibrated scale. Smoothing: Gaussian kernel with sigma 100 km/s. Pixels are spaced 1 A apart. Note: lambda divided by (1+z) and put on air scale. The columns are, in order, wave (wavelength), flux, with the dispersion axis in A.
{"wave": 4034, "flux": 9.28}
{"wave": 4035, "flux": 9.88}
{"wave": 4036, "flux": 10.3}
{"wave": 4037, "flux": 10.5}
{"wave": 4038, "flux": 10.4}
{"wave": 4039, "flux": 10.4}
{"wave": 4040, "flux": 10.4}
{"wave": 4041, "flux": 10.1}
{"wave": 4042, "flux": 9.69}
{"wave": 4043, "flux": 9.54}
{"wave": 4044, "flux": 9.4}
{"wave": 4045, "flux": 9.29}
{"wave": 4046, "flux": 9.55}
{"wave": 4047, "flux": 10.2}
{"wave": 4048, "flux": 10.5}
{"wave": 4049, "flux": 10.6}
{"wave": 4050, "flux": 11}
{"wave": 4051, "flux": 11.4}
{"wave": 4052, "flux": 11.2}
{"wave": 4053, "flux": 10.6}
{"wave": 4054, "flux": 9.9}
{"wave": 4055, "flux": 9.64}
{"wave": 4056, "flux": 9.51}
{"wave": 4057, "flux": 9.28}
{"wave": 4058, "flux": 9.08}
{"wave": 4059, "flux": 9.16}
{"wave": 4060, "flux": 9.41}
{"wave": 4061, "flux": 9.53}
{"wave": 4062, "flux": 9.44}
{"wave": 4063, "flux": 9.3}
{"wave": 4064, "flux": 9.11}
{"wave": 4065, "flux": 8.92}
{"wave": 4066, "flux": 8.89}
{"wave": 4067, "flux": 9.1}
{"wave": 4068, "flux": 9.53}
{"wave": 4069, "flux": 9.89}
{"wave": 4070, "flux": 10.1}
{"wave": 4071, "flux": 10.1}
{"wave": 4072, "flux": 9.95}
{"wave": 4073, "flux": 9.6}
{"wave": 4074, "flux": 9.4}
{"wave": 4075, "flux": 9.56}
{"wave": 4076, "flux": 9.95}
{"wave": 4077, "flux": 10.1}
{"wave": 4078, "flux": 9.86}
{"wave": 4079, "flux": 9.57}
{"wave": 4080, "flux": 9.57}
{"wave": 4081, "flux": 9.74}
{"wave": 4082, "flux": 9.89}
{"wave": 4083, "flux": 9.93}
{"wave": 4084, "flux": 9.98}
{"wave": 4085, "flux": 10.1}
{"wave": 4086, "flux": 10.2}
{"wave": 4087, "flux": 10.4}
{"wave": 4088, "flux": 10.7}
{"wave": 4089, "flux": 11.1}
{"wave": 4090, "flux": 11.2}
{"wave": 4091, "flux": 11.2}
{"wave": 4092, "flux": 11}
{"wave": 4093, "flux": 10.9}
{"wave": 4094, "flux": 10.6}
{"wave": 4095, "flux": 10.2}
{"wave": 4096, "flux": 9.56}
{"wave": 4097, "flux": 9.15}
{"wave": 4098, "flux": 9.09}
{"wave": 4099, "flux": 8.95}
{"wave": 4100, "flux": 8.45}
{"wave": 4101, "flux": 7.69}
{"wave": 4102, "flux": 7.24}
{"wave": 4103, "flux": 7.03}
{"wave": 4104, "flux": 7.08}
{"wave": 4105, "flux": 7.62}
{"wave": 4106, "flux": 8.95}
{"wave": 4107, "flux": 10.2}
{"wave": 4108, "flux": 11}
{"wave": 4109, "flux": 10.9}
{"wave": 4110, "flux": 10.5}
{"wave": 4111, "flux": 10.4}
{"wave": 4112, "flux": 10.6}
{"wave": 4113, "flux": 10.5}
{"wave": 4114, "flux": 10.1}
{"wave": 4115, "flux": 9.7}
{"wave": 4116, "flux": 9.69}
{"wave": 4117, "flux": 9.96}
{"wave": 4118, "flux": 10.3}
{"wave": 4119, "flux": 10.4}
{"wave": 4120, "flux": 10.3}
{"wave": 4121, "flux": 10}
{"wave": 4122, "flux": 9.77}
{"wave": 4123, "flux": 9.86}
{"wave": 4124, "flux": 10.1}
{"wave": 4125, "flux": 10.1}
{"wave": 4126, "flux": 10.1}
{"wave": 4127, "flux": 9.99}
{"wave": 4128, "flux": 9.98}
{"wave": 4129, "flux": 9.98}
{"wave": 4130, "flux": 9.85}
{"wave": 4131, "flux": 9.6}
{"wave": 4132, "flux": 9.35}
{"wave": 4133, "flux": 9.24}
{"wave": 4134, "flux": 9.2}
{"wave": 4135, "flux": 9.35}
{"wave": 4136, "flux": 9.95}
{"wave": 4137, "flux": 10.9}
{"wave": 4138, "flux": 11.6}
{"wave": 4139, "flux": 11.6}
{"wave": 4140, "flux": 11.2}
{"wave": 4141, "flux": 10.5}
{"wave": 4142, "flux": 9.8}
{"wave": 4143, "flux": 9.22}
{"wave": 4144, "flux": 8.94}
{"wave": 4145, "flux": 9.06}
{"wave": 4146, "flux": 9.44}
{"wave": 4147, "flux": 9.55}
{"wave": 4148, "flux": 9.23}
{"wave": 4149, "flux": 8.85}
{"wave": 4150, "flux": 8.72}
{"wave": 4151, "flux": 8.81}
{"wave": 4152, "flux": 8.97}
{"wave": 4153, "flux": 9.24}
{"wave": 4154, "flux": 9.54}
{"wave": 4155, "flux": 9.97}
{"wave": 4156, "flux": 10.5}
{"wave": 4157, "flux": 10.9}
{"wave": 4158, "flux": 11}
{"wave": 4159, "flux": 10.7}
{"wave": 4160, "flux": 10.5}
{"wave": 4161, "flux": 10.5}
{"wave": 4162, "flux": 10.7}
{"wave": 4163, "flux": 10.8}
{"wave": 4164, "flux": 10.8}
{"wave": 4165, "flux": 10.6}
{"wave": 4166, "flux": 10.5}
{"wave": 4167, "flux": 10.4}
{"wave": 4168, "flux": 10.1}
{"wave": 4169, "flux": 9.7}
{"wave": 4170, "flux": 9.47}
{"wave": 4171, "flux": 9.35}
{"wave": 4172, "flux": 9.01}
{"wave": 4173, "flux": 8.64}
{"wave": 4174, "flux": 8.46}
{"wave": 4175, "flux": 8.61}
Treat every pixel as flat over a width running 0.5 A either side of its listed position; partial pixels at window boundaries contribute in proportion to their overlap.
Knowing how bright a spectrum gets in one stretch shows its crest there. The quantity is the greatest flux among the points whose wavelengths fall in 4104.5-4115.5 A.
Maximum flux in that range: 11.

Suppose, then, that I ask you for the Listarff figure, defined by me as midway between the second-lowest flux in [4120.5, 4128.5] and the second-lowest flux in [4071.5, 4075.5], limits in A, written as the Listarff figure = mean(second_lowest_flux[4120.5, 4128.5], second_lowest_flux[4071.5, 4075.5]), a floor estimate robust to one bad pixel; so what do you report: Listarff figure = 9.71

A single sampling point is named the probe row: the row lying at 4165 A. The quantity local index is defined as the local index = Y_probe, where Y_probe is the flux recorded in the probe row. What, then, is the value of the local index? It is 10.6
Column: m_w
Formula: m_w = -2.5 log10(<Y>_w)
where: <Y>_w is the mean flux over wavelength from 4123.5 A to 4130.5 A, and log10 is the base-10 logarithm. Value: -2.50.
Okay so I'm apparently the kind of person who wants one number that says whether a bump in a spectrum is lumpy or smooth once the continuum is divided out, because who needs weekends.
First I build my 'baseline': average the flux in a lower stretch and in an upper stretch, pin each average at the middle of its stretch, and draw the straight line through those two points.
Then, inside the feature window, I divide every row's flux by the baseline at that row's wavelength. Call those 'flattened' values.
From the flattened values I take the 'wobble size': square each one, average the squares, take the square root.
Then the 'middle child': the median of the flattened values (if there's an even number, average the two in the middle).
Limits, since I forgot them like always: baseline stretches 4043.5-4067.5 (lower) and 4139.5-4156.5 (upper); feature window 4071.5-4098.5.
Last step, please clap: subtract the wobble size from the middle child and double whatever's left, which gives -0.038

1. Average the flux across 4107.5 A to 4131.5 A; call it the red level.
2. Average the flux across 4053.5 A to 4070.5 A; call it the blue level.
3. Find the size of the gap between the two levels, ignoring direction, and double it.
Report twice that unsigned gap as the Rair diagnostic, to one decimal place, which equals 1.5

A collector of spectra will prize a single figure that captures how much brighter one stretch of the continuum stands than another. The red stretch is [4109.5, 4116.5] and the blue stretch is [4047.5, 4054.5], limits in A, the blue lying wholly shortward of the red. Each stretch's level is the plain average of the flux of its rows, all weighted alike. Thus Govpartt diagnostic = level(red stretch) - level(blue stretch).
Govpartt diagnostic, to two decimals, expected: -0.53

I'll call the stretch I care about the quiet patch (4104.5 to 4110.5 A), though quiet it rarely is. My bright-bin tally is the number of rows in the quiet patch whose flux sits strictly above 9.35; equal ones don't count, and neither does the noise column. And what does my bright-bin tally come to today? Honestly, 4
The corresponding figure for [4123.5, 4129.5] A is 6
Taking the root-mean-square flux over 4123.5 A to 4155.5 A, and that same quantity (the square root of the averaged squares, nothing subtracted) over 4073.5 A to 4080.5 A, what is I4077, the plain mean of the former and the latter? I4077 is 9.7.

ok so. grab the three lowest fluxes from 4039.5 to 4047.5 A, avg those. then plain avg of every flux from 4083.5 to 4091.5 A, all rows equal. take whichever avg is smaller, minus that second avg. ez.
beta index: -1.20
